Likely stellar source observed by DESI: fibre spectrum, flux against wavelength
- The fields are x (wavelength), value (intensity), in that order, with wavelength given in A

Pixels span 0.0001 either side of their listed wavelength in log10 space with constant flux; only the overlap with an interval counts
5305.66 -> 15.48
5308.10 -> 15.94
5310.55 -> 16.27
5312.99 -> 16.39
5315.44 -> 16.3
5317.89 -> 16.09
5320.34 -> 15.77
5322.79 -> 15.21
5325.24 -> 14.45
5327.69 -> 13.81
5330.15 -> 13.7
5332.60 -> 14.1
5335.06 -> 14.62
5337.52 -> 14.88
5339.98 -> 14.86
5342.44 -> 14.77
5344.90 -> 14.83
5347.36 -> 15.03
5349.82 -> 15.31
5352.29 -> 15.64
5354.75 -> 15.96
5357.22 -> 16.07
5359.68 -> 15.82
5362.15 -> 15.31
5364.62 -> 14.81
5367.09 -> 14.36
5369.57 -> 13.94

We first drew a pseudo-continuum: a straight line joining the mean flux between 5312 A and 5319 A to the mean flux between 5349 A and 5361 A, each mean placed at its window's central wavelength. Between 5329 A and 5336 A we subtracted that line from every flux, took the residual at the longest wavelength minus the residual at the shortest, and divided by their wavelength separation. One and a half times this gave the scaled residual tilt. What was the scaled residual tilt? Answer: 0.30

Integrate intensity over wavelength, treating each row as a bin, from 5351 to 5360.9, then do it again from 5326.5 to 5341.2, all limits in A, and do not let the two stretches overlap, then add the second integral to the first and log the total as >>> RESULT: 368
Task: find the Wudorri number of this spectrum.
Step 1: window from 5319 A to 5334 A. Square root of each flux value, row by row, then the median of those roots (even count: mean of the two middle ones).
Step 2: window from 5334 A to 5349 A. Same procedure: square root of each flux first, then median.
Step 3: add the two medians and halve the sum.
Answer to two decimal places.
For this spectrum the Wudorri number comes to 3.82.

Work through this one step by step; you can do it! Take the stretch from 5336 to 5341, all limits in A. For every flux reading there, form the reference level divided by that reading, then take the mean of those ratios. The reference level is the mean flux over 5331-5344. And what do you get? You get 0.98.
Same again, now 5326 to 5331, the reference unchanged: 1.06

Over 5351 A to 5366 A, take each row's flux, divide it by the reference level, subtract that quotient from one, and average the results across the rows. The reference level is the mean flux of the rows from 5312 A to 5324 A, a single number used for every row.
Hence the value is 0.02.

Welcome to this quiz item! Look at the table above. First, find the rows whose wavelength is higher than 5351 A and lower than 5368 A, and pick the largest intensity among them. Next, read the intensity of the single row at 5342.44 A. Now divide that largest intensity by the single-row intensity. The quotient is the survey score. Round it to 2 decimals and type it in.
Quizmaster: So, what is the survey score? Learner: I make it 1.09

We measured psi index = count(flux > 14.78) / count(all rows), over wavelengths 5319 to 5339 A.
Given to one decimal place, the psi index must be 0.4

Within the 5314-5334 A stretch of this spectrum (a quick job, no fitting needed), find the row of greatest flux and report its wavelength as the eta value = 5315.44 A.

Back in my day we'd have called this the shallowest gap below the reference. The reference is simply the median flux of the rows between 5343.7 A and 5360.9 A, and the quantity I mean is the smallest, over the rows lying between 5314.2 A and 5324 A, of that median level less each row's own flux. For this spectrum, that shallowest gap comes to -0.66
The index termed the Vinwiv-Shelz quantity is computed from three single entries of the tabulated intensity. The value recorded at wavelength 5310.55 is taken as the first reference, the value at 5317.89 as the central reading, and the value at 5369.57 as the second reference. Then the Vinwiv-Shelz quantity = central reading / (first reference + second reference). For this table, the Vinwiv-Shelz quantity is 0.533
